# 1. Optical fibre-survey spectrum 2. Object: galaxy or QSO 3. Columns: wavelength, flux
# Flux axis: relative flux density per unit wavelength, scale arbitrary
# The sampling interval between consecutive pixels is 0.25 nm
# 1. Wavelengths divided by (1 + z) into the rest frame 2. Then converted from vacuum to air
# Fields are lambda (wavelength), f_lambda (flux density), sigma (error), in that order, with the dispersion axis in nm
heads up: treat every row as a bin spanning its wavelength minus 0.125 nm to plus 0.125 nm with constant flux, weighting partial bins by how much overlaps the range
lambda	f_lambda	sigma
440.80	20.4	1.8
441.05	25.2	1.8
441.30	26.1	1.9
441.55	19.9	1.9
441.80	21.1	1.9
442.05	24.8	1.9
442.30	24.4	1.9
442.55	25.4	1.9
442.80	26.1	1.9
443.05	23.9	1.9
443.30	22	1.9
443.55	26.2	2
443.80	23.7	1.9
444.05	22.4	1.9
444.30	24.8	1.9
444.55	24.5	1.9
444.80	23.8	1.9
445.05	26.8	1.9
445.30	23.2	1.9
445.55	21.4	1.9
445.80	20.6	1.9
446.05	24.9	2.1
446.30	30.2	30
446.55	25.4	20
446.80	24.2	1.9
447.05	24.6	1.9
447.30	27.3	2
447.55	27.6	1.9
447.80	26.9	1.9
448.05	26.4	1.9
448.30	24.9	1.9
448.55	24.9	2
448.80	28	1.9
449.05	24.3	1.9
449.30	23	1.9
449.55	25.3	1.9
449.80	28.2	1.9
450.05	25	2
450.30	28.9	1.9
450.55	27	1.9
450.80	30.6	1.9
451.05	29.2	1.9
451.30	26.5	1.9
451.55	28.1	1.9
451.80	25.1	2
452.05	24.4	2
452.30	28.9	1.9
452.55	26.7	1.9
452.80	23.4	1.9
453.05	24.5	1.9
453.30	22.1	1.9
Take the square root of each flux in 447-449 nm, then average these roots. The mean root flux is 5.13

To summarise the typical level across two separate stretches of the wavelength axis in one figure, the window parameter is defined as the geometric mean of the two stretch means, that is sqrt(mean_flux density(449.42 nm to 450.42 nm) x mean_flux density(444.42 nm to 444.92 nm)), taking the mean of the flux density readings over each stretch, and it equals 25.5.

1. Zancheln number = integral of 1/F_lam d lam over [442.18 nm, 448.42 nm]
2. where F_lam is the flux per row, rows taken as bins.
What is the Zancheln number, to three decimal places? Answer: 0.253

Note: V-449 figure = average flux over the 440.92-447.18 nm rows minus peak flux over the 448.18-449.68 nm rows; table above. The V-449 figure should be -3.8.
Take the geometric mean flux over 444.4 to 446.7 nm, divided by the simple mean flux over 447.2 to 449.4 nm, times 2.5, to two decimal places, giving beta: 2.35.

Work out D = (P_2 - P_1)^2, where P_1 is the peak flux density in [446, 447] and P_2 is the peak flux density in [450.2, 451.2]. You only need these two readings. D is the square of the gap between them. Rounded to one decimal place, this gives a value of 0.2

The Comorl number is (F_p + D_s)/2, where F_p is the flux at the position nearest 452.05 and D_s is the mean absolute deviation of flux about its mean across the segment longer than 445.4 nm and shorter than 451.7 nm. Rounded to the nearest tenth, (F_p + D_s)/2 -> 13.2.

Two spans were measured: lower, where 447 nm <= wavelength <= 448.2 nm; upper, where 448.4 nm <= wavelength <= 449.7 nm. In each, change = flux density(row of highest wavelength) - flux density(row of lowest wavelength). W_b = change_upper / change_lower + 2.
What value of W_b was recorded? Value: 2.2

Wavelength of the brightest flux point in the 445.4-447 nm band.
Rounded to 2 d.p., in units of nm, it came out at 446.30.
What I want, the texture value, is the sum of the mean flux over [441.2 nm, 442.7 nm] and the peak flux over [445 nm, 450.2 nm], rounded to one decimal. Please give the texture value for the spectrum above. 53.8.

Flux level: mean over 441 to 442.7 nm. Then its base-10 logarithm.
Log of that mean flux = 1.377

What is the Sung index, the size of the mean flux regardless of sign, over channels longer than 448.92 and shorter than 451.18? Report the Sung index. 26.8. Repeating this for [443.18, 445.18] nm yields 24.3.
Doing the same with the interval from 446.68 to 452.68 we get 26.5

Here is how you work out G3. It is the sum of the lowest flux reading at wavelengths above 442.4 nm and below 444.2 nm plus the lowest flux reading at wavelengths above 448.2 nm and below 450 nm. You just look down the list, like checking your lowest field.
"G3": 45.0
